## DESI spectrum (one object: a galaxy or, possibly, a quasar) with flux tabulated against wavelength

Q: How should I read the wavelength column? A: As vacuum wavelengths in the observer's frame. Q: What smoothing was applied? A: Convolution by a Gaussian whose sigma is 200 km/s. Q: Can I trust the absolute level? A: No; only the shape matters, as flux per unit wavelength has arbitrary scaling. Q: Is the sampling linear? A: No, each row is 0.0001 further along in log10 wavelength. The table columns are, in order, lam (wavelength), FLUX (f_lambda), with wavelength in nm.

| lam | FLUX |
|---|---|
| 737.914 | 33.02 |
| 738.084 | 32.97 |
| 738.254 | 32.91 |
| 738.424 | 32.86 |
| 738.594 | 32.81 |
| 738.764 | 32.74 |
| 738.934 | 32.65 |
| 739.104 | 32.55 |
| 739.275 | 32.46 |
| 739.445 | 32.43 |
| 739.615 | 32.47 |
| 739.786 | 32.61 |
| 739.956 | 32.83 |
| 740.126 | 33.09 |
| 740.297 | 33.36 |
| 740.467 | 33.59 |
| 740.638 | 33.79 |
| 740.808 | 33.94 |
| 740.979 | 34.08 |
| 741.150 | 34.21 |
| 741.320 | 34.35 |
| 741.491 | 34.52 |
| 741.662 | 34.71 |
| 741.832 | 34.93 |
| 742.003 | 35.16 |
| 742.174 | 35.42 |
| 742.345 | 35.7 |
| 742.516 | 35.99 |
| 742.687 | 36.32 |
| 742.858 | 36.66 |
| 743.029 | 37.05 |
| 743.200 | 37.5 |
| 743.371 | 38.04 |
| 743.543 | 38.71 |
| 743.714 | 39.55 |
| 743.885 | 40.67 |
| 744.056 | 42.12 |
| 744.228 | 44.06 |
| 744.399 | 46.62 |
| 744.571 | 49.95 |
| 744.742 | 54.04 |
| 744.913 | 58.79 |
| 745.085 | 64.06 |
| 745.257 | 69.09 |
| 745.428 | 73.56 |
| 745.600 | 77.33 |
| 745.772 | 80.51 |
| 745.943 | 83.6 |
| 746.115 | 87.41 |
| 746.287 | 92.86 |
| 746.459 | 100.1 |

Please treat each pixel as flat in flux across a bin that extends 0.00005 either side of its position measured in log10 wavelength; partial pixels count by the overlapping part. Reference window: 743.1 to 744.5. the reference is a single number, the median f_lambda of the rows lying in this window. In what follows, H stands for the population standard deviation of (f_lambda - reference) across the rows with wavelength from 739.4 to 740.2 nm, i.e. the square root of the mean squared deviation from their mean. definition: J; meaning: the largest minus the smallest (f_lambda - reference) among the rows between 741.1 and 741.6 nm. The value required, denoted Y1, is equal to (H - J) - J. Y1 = 0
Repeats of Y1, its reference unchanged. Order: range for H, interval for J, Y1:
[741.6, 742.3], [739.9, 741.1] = -2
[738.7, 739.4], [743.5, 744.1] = -7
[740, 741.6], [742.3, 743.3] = -3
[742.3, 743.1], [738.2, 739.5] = 0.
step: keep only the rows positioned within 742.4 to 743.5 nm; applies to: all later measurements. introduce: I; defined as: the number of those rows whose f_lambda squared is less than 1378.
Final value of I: 4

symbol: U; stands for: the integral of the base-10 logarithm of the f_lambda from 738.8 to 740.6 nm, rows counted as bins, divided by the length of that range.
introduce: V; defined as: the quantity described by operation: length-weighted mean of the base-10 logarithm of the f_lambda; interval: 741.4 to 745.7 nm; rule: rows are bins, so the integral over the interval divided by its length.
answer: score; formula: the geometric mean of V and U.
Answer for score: 1.58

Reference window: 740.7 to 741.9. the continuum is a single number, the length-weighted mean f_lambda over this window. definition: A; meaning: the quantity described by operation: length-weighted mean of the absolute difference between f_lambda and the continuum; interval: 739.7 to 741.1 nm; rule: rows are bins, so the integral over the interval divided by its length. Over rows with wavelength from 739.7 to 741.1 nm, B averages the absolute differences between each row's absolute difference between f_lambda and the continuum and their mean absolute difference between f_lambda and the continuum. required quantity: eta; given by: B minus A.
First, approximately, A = 1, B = 0.4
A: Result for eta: -0.5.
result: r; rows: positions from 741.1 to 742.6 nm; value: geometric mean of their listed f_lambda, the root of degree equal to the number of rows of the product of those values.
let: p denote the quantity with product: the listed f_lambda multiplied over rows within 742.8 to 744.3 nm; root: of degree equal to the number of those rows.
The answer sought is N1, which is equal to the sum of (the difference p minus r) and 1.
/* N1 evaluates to 5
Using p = 39.3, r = 35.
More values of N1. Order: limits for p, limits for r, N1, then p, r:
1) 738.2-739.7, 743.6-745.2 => -15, 32.7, 48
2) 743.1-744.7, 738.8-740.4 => 10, 41.7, 33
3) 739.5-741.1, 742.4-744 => -4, 33.3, 38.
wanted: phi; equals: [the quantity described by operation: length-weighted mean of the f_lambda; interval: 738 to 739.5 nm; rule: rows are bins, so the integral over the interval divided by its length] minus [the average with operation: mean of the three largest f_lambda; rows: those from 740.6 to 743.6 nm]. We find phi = -5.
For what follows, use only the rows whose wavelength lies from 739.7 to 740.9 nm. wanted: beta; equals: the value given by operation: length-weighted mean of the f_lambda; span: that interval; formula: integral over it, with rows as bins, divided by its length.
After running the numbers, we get 33.3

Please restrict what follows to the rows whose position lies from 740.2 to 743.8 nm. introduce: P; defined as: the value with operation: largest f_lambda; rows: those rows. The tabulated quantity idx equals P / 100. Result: 0.40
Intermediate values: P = 39.55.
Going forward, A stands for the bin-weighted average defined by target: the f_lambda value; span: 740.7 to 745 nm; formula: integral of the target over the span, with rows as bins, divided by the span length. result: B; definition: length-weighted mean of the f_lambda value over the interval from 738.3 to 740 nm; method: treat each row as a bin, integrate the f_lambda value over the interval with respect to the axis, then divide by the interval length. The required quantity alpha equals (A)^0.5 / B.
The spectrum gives 0.192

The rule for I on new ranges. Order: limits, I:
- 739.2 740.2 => 6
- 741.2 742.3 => 6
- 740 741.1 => 6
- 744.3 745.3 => 0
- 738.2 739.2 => 6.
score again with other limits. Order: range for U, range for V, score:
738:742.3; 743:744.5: 1.57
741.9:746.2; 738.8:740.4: 1.60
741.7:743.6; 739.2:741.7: 1.54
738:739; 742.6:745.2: 1.58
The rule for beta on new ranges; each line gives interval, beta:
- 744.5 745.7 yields 64.2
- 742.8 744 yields 38.5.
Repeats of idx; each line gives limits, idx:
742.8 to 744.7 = 0.50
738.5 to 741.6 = 0.35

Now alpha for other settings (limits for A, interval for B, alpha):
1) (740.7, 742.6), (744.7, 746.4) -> 0.079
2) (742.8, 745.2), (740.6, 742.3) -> 0.195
